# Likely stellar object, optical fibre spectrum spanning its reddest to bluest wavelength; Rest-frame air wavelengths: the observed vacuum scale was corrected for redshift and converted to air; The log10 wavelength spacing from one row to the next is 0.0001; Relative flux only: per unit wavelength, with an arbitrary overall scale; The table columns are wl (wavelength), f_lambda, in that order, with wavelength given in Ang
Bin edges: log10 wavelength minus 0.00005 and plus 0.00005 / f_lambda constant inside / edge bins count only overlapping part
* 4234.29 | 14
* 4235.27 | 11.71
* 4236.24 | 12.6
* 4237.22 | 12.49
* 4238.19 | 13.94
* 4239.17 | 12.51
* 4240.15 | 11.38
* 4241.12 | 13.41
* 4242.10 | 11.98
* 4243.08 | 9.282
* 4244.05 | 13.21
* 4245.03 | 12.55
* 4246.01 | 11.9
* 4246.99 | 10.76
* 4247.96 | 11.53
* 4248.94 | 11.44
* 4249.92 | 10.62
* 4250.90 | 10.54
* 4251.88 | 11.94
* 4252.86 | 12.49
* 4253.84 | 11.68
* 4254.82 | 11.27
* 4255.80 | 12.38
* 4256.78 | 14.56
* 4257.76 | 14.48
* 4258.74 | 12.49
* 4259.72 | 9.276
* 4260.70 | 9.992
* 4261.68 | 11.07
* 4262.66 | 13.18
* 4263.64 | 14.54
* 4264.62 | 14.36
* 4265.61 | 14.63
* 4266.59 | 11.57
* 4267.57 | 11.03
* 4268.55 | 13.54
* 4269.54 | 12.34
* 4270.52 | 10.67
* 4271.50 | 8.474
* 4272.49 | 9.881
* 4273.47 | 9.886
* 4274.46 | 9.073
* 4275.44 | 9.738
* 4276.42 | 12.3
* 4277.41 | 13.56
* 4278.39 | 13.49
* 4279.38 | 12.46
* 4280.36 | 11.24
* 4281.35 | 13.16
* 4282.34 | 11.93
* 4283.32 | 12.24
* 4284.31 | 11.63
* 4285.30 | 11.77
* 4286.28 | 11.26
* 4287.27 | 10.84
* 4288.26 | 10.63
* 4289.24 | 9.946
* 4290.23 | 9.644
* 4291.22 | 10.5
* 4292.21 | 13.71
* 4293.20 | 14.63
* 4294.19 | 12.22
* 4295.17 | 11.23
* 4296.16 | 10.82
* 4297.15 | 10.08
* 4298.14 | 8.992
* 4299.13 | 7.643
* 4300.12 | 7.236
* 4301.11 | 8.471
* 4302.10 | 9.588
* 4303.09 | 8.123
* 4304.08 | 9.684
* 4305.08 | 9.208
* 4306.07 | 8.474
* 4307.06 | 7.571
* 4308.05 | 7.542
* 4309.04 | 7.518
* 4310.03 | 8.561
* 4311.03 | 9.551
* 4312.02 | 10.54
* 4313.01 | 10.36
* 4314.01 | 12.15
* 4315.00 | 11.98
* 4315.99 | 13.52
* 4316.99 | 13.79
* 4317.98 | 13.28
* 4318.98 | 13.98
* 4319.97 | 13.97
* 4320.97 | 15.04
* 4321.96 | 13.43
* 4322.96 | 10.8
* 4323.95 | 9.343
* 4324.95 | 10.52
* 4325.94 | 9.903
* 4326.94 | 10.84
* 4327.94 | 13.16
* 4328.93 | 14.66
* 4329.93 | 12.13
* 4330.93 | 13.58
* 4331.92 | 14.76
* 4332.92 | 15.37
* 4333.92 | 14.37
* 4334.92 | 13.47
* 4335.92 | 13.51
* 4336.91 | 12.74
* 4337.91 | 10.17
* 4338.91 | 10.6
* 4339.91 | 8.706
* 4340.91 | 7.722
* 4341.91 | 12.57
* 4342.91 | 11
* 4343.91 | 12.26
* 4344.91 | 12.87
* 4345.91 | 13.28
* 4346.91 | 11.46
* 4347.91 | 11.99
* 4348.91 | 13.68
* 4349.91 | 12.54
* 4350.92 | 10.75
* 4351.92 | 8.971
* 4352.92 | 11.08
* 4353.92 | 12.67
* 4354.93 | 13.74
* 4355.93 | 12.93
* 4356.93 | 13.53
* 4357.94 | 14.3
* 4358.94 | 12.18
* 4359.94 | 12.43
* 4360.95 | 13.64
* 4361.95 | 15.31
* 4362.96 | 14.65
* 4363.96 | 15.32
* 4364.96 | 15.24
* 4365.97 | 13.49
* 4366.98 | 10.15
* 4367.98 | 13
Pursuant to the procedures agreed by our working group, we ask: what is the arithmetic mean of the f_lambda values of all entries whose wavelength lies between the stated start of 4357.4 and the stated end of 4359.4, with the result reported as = 13.2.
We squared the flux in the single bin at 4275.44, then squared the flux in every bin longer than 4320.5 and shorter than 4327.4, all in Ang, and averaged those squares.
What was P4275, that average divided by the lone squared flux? 1.4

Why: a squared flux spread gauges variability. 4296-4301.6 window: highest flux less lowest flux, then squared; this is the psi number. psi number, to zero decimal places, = 13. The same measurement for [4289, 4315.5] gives 55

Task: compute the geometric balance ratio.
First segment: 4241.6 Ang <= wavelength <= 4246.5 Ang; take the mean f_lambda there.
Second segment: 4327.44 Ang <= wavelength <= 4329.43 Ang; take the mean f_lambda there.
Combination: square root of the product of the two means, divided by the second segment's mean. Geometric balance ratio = 0.92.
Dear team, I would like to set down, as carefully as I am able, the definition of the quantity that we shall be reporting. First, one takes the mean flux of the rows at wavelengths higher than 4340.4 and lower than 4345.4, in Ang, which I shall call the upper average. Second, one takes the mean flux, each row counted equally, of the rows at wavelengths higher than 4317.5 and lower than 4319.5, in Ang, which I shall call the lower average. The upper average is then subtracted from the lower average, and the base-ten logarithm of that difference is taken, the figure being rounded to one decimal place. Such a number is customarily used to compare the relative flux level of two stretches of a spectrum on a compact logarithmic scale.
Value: 0.4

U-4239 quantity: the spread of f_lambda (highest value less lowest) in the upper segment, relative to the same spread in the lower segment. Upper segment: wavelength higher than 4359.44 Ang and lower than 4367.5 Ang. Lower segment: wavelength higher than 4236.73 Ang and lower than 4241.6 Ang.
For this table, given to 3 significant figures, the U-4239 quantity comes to 2.02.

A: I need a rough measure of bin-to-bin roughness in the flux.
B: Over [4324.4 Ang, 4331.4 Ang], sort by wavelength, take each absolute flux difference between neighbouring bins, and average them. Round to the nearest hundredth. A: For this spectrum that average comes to 1.56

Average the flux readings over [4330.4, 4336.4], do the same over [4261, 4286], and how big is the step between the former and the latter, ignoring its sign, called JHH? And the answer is 2.3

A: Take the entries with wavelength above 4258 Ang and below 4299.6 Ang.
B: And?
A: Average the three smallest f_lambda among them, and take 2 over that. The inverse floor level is 0.24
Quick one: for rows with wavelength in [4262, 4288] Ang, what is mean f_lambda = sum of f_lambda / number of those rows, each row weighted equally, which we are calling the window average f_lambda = 11.9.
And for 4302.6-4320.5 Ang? 10.5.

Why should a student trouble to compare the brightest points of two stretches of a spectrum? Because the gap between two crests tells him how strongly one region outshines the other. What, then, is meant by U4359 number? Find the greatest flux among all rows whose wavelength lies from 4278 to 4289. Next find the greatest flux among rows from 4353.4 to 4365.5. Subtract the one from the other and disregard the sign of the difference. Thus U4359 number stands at 1.8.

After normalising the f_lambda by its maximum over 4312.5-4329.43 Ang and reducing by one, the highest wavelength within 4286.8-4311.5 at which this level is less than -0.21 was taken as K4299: 4311.03 Ang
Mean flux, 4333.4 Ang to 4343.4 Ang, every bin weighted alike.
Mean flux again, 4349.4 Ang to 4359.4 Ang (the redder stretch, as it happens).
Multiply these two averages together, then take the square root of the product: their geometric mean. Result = 11.9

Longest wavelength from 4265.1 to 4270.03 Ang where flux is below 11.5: 4267.57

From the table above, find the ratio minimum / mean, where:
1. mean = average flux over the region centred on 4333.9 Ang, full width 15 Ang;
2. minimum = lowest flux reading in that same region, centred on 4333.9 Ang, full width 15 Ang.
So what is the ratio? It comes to 0.62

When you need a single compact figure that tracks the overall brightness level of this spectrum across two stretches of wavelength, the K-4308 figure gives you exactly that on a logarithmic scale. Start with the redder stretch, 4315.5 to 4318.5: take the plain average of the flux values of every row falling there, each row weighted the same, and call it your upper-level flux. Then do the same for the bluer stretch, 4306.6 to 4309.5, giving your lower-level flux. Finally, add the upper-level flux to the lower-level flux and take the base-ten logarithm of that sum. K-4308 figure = 1.32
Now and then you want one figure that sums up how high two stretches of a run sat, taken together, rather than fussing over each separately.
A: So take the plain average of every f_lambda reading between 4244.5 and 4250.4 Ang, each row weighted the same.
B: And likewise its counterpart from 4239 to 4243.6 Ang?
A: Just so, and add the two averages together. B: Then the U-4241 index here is 23.2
